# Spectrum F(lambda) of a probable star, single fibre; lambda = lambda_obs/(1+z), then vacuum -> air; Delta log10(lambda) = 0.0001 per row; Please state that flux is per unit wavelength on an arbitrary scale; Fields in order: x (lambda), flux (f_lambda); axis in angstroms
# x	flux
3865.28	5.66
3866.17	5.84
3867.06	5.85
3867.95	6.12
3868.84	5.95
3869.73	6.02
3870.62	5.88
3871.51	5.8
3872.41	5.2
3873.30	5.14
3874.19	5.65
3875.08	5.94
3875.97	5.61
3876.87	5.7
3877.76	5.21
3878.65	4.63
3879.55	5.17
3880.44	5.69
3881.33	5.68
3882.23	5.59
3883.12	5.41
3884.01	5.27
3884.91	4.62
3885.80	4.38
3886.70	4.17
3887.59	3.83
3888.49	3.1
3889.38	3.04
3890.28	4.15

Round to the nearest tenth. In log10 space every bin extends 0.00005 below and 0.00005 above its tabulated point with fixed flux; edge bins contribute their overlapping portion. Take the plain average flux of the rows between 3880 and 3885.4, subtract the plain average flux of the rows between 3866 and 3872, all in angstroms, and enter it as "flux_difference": -0.5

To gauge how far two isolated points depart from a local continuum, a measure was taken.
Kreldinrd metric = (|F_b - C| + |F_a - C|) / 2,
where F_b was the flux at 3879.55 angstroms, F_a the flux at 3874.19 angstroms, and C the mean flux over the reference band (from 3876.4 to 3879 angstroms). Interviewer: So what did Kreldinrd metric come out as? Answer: 0.24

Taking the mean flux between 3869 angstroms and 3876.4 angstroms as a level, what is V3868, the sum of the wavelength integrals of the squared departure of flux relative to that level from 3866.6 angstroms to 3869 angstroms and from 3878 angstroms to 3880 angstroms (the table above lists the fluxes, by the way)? 1.5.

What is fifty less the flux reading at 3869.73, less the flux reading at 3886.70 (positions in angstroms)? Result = 39.8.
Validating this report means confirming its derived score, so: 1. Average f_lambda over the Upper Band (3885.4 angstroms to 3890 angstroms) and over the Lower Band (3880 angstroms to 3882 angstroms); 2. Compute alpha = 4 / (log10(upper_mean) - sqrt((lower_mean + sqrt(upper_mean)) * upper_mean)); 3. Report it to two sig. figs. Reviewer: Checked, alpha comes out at -0.84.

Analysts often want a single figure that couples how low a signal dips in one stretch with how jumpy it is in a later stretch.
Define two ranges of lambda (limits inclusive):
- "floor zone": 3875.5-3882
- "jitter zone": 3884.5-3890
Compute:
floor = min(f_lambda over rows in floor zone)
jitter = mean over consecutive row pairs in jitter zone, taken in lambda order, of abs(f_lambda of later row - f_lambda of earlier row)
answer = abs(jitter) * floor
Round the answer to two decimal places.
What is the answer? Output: 1.46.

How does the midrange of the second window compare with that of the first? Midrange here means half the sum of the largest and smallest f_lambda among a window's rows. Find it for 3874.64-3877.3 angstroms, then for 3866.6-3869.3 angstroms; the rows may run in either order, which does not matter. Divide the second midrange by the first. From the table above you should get 1.04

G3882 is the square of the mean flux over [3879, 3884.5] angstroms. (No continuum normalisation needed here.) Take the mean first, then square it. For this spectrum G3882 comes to 30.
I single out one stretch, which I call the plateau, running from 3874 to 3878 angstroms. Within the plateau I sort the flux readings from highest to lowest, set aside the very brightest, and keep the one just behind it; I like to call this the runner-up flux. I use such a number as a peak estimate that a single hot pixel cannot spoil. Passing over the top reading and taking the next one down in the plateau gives 5.7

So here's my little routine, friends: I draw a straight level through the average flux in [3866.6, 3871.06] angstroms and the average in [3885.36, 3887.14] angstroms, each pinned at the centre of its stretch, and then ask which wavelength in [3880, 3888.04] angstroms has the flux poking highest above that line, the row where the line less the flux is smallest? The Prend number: 3881.33 angstroms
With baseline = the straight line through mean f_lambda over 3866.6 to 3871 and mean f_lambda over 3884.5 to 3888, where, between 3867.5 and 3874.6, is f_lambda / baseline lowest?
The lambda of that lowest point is 3872.41 angstroms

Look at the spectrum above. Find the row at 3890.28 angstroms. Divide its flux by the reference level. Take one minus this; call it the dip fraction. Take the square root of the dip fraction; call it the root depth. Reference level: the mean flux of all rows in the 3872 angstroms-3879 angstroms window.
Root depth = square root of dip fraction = 0.48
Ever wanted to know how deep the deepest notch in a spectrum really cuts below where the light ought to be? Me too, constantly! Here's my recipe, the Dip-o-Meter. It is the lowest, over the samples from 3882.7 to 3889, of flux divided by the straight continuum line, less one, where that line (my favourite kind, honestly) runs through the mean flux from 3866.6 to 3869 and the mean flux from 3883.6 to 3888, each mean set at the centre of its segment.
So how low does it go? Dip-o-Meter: -0.27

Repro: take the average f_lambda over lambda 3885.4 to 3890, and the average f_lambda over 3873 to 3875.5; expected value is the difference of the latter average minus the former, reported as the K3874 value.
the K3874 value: 1.9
